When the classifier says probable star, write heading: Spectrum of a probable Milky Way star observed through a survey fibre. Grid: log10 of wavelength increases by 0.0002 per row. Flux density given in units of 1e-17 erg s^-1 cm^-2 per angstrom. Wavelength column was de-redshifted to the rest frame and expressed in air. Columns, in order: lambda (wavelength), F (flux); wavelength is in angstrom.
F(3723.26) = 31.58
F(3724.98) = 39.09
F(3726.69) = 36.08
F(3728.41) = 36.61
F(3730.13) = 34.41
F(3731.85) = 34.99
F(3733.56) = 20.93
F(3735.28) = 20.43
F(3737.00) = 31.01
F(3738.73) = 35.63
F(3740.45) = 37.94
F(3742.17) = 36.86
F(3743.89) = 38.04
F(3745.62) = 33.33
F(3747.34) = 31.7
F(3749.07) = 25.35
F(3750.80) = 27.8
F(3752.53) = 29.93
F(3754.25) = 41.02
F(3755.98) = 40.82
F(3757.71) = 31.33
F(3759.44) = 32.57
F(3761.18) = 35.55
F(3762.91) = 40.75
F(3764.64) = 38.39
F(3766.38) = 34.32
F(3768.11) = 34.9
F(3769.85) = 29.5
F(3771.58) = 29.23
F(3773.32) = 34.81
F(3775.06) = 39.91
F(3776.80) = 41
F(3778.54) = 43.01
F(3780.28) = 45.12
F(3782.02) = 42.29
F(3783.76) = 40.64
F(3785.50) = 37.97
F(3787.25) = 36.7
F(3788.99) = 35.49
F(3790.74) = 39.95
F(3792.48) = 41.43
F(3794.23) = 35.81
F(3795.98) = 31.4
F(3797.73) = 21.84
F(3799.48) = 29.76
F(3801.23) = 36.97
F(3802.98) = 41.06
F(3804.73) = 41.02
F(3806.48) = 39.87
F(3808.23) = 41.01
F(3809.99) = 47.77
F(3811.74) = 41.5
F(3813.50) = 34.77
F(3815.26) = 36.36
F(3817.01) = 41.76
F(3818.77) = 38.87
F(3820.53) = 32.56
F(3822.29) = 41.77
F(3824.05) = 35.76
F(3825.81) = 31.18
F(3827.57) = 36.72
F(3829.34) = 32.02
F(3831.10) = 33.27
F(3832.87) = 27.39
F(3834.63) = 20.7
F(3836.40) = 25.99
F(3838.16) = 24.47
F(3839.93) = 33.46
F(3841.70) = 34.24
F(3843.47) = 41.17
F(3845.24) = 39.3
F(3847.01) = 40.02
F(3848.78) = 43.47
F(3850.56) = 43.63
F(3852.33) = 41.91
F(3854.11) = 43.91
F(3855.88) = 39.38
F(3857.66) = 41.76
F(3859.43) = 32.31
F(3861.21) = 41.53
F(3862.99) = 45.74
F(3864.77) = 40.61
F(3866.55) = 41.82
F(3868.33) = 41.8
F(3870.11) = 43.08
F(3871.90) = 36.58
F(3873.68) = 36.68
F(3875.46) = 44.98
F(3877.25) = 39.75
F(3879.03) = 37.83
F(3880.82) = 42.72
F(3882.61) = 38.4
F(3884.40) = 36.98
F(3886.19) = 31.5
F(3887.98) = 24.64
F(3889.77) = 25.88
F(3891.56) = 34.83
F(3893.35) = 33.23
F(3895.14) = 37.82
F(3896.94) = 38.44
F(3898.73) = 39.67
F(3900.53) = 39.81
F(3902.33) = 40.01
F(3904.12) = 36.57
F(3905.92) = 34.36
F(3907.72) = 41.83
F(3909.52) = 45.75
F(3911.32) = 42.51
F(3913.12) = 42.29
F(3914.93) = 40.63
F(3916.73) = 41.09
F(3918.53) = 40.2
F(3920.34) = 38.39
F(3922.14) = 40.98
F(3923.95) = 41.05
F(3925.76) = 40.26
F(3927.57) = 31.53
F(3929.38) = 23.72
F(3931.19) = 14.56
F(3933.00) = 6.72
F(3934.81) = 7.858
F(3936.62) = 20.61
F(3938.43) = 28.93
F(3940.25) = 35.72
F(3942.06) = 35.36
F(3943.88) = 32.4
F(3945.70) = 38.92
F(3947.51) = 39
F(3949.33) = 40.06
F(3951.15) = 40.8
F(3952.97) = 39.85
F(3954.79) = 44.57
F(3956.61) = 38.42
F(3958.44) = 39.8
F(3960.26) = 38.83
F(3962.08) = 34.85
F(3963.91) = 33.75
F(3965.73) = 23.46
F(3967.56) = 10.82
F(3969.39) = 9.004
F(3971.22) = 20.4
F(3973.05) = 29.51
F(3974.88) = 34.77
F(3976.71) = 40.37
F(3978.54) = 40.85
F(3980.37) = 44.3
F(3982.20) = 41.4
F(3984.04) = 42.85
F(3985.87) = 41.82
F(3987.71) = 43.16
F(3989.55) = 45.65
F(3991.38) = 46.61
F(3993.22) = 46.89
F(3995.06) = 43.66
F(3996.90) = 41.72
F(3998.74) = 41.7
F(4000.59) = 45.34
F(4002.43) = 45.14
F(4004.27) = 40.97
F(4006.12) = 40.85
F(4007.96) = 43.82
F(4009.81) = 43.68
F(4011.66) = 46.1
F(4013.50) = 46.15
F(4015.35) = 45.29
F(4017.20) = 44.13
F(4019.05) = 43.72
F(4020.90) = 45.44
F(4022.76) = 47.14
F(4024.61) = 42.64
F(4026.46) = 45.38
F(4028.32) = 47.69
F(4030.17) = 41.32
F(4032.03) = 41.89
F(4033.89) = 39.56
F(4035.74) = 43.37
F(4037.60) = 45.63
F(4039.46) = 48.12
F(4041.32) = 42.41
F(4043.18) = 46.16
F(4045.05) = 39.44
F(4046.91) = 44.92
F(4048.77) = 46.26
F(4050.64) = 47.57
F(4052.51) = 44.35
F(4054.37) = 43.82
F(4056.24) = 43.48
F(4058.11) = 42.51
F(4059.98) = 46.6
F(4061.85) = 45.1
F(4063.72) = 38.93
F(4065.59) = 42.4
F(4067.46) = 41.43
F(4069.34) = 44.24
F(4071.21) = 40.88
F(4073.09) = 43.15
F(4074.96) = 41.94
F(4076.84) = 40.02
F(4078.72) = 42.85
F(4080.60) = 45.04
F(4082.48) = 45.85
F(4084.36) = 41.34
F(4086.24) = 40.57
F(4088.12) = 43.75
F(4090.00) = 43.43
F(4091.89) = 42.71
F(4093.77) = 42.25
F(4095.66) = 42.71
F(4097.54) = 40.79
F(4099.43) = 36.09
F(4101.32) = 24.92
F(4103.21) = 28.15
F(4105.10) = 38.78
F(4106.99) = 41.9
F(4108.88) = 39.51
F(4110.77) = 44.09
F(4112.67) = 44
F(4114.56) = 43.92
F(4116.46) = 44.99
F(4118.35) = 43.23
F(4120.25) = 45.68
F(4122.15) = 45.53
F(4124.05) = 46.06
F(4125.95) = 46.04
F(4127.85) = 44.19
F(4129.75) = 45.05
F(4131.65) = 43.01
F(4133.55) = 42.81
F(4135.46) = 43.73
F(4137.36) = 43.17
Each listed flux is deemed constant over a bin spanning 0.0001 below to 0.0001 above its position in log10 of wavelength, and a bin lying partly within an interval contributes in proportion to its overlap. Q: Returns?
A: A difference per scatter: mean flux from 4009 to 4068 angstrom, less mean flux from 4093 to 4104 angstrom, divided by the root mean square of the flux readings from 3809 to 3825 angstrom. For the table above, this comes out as 0.21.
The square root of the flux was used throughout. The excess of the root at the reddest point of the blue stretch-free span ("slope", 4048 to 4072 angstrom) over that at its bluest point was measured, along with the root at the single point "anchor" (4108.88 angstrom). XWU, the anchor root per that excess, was -15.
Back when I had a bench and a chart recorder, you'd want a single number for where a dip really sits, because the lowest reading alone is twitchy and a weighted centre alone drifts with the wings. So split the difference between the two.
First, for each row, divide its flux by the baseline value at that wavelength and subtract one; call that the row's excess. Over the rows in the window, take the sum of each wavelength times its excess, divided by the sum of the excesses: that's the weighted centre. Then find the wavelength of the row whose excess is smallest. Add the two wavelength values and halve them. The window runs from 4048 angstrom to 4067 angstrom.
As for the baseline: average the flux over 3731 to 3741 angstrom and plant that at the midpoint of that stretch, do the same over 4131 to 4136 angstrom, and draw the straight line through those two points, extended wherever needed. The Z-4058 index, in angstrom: 4059.2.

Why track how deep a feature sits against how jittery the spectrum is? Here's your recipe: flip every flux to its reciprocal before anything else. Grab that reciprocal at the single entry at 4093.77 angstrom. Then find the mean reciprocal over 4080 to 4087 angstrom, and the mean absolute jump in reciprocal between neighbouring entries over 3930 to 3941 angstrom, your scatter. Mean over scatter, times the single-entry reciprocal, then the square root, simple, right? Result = 0.12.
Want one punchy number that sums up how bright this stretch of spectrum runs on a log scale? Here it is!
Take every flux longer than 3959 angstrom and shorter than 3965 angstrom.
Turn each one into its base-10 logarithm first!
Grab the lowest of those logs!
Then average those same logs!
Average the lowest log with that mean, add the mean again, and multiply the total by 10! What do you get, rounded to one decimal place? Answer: 30.9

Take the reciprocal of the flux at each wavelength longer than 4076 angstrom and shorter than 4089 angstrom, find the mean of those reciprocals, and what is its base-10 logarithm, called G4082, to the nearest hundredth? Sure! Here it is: -1.63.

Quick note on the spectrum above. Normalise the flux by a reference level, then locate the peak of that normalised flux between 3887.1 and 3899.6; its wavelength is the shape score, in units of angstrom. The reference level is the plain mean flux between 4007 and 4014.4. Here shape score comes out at 3898.73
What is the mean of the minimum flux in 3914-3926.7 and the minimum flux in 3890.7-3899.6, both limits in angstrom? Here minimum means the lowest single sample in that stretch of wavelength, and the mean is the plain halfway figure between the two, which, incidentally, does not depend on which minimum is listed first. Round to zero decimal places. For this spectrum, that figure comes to 36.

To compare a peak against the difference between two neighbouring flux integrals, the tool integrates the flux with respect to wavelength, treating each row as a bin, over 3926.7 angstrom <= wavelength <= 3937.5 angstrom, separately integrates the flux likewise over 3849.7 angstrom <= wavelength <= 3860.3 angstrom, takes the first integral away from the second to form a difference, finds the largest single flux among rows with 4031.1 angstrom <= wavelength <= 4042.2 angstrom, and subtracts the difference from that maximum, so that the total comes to -193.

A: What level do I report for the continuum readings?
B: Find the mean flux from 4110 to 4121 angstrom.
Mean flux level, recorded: 44.3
